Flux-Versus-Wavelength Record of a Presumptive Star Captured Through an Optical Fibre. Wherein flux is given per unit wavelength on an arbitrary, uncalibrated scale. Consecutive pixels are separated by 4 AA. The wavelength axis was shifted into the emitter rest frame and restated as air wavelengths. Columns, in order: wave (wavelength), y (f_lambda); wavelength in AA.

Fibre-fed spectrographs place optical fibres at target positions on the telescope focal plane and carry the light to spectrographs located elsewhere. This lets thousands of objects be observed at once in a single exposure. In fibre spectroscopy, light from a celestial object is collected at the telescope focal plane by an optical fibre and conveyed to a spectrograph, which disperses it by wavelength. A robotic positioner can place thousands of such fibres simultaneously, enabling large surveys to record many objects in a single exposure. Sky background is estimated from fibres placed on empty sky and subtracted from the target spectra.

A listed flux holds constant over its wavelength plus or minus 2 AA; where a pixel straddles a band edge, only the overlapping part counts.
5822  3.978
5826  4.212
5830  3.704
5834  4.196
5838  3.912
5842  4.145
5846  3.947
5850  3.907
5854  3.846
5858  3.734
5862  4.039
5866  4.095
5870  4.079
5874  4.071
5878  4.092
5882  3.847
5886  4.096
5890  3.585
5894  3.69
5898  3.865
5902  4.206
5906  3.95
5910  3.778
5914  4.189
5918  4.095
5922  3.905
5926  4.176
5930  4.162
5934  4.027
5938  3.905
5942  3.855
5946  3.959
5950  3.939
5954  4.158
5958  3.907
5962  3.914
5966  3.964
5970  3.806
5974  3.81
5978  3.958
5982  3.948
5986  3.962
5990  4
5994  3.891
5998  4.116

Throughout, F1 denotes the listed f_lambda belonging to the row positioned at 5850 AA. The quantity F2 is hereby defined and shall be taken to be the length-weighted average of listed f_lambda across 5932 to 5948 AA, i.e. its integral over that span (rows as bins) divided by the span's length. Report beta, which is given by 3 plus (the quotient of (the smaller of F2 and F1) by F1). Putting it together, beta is 4.00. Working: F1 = 3.907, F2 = 3.94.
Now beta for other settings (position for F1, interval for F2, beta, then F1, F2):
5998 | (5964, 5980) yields 3.94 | 4.116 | 3.88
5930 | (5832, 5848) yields 3.97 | 4.162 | 4.05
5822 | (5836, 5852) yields 4.00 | 3.978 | 3.98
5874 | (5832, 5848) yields 3.99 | 4.071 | 4.05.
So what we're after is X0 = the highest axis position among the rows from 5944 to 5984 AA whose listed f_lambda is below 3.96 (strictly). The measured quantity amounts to 5982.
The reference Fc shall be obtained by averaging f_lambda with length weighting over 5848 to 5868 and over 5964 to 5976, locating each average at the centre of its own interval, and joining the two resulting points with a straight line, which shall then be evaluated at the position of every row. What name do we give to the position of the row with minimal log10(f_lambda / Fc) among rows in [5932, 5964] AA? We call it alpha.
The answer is 5942 AA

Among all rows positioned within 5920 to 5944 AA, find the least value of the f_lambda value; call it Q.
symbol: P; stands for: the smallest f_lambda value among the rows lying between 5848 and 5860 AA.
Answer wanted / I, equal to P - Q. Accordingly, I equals -0.12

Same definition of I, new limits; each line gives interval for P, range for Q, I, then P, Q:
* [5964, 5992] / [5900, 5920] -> 0.03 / 3.806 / 3.778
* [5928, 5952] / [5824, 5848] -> 0.15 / 3.855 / 3.704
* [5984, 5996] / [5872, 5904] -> 0.31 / 3.891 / 3.585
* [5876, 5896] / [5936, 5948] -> -0.27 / 3.585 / 3.855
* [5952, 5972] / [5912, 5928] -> -0.10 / 3.806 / 3.905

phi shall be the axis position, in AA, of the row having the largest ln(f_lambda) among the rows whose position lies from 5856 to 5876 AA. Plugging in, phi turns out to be 5866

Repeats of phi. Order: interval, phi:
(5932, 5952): 5934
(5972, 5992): 5990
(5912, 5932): 5914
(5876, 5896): 5886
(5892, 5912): 5902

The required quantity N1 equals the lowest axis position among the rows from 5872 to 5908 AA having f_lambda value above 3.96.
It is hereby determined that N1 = 5874 AA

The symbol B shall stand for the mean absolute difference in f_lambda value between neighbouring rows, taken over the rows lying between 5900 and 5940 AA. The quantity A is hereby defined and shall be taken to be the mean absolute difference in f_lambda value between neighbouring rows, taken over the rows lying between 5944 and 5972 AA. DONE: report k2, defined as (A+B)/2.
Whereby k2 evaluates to 0.151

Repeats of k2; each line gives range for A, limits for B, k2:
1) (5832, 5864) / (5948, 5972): 0.157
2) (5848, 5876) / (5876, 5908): 0.181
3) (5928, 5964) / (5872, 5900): 0.166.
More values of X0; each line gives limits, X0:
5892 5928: 5922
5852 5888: 5882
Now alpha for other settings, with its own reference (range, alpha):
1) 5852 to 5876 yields 5858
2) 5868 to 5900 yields 5890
